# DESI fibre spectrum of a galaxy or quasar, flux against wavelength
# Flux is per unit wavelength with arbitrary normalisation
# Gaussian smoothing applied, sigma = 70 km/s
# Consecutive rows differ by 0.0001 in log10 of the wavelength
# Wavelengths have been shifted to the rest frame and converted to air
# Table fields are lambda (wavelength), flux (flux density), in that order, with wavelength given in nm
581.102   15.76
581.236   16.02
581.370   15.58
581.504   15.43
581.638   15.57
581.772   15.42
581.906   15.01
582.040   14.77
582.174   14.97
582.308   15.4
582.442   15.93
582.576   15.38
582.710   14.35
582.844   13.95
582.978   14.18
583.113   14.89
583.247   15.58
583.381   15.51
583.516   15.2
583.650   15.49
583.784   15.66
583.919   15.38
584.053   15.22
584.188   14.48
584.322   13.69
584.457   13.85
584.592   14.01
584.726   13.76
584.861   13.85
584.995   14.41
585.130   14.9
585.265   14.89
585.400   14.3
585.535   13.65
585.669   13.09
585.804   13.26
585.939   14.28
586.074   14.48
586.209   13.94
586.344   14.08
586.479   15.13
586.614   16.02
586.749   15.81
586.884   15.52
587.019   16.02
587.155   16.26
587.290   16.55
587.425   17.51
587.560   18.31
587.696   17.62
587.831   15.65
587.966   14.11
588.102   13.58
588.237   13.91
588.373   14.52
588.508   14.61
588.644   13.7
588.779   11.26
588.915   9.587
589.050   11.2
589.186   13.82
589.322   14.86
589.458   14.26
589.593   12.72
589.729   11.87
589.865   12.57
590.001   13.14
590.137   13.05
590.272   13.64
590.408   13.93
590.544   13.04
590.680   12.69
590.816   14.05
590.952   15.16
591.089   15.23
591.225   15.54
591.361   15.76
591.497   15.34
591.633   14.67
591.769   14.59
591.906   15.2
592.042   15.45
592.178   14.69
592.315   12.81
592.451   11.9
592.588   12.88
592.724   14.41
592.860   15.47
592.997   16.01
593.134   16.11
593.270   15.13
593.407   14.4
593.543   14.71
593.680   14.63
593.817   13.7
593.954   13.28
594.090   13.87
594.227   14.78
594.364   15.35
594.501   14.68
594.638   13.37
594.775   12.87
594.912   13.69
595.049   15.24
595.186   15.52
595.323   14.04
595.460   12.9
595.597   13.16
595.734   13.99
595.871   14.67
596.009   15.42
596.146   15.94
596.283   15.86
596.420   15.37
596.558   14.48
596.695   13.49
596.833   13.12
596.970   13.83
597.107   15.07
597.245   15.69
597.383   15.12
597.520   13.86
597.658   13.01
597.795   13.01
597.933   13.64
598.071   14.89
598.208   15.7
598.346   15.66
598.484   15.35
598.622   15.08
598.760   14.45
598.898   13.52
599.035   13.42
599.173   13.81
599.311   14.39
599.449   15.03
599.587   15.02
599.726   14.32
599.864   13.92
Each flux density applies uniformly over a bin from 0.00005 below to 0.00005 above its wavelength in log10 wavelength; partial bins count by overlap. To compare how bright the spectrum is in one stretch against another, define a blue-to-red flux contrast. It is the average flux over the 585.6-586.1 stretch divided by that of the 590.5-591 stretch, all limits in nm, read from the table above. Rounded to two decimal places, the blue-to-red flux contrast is 1.00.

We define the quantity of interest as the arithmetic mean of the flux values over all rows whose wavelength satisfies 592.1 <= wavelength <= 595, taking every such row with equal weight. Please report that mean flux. 14.2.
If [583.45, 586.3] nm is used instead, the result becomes 14.4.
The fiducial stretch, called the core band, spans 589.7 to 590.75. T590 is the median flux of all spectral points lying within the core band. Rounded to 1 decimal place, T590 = 13.0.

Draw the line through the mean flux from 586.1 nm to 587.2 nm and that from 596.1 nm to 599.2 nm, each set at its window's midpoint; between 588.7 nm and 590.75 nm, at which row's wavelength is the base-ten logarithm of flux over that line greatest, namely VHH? 589.322 nm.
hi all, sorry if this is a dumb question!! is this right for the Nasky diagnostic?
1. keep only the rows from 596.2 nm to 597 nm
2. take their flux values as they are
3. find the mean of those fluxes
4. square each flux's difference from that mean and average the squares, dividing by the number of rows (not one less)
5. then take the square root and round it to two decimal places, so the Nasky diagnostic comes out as 0.99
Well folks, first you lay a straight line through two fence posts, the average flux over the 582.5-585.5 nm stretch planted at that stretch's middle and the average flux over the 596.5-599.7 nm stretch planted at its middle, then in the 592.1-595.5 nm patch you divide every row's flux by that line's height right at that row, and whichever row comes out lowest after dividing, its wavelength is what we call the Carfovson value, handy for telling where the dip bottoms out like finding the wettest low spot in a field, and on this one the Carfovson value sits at 592.451 nm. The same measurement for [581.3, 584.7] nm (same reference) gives 584.322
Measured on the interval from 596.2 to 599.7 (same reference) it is 597.658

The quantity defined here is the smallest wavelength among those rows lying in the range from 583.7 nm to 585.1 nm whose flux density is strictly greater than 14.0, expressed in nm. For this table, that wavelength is 583.784 nm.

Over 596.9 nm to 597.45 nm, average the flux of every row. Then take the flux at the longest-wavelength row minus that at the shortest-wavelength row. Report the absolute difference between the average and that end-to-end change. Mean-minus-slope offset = 13.6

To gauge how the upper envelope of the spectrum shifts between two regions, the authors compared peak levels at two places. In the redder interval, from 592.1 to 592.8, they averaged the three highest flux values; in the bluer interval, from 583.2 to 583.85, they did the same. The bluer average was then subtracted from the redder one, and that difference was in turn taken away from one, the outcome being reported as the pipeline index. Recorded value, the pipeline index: 2.6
